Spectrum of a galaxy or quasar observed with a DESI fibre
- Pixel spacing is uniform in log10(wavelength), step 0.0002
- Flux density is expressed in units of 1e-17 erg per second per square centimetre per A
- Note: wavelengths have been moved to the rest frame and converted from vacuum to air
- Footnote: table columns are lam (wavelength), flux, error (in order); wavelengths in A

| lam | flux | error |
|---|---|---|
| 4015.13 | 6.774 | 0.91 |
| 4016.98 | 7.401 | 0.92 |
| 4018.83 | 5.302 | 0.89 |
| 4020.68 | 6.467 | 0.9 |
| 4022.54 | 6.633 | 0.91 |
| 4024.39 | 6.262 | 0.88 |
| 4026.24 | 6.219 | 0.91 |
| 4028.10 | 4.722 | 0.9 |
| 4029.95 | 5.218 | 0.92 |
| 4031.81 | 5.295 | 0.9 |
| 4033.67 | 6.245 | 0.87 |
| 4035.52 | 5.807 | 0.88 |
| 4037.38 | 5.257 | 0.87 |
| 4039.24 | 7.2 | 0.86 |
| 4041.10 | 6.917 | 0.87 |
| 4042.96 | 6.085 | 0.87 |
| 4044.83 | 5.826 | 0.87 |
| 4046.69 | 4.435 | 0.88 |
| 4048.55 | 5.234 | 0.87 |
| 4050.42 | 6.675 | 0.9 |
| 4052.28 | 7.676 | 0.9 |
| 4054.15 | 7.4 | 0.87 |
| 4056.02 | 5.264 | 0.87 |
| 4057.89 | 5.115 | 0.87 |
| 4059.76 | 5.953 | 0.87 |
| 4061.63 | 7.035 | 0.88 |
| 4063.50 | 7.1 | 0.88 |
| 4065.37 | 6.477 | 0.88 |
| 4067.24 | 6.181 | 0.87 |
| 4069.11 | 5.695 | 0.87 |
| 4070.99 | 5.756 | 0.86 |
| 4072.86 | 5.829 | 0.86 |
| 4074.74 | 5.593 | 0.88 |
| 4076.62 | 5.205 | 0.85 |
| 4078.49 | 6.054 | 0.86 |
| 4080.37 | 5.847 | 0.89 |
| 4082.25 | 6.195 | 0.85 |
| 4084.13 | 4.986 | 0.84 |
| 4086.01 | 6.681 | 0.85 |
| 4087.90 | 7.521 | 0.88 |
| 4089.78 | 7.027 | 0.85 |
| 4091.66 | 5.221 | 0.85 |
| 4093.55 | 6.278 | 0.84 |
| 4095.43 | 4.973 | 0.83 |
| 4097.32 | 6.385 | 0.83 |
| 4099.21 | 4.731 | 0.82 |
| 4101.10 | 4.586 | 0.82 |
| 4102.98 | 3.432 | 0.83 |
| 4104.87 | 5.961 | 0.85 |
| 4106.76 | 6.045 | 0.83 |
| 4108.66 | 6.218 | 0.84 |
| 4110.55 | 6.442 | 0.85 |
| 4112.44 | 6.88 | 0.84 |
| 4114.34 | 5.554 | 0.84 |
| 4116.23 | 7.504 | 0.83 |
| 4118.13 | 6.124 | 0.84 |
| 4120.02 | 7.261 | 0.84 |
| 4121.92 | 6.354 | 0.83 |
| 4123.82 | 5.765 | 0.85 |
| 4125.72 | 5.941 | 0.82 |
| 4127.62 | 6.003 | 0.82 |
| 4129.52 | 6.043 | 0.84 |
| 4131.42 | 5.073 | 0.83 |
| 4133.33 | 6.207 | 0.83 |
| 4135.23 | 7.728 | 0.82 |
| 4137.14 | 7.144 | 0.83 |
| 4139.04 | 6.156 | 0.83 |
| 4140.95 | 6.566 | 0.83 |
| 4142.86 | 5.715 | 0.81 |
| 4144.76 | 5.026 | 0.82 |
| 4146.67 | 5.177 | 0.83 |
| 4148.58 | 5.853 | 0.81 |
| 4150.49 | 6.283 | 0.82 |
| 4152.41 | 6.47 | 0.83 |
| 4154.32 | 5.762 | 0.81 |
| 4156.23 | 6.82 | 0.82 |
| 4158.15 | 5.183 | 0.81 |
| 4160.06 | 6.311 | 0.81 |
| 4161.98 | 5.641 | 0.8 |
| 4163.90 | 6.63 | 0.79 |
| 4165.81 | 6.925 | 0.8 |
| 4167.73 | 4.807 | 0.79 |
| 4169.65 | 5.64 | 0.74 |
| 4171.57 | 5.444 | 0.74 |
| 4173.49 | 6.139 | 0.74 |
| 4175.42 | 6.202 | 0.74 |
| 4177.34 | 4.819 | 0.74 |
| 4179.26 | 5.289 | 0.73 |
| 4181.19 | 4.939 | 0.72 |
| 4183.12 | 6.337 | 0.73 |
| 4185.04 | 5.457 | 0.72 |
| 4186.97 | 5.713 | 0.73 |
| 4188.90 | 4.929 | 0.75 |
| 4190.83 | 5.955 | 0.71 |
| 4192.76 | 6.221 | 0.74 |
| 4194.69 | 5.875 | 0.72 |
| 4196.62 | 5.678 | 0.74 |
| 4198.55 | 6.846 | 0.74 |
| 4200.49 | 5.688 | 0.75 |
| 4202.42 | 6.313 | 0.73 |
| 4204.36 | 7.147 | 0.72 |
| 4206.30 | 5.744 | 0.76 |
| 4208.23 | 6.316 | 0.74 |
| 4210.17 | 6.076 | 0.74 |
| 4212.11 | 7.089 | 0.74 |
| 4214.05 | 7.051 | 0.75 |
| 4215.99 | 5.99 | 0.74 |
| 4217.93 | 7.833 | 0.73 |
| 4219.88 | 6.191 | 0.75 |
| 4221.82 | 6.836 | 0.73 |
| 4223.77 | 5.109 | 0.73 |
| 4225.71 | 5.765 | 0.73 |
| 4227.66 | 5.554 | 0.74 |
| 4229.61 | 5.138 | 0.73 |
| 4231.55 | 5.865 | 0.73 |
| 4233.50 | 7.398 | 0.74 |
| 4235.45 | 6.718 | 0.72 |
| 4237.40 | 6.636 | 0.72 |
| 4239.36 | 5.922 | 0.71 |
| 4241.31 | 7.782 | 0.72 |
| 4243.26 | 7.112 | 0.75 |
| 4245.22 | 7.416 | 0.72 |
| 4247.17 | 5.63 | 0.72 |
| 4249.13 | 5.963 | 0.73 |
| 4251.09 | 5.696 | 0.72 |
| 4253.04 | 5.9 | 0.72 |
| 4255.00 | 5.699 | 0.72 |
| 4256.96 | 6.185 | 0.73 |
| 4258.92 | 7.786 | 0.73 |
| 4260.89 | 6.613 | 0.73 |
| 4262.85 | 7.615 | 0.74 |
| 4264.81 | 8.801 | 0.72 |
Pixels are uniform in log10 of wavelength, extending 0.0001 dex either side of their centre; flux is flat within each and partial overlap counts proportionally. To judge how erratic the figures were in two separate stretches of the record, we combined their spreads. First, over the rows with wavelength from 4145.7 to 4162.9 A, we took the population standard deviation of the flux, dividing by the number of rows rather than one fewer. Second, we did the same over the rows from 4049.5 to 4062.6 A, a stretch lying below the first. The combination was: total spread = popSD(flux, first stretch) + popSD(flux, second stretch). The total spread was 1.48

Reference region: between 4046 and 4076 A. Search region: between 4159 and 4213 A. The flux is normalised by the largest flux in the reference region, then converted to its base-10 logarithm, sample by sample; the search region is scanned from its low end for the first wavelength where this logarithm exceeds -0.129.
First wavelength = 4160.06 A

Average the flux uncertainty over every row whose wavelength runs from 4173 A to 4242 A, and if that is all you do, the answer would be 0.733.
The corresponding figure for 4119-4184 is 0.800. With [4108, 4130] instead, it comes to 0.837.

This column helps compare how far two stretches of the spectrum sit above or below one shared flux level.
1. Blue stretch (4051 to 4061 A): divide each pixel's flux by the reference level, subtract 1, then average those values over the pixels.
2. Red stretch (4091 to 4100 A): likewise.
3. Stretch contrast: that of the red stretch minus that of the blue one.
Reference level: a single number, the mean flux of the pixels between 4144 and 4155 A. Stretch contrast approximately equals -0.13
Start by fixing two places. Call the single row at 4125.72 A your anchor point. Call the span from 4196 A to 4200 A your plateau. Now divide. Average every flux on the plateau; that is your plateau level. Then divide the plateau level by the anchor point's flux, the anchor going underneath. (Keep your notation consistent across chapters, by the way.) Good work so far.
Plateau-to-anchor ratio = 1.05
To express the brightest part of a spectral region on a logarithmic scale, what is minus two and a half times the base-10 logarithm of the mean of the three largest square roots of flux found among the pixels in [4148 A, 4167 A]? -1.04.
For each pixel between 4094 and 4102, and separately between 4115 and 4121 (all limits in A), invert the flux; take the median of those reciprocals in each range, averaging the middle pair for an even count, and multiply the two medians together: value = 0.0284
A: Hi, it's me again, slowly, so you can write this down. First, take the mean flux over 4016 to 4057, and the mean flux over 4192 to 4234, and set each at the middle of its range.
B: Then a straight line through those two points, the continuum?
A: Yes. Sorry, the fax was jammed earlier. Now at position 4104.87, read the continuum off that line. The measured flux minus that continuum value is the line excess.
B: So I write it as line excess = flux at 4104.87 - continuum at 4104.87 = -0.18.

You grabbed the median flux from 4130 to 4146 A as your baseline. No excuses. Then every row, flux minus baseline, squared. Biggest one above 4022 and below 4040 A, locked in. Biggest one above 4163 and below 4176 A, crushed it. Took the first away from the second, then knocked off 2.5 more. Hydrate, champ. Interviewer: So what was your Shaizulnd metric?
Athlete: -2.74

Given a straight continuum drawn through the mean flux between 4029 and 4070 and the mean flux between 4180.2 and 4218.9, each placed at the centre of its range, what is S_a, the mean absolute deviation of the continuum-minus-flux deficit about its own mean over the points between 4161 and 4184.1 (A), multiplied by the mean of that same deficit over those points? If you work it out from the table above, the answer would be 0.25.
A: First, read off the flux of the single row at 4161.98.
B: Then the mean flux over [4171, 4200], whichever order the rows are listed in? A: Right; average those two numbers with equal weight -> 5.68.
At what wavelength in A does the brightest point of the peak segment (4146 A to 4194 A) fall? 4165.81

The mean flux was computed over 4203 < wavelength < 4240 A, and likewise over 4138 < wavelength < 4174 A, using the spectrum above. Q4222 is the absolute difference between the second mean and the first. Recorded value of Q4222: 0.41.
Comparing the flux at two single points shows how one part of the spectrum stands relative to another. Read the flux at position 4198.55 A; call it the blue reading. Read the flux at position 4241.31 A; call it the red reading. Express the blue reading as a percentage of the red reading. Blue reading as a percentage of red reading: 88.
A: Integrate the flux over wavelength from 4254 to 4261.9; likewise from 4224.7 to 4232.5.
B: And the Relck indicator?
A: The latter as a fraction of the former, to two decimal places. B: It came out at 0.84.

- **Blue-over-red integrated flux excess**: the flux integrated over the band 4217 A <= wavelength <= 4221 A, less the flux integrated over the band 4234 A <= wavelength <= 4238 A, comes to 1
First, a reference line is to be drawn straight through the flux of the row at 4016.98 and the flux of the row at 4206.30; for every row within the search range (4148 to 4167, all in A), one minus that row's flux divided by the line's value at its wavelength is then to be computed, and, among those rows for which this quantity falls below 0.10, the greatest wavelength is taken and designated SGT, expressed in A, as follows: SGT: 4165.81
